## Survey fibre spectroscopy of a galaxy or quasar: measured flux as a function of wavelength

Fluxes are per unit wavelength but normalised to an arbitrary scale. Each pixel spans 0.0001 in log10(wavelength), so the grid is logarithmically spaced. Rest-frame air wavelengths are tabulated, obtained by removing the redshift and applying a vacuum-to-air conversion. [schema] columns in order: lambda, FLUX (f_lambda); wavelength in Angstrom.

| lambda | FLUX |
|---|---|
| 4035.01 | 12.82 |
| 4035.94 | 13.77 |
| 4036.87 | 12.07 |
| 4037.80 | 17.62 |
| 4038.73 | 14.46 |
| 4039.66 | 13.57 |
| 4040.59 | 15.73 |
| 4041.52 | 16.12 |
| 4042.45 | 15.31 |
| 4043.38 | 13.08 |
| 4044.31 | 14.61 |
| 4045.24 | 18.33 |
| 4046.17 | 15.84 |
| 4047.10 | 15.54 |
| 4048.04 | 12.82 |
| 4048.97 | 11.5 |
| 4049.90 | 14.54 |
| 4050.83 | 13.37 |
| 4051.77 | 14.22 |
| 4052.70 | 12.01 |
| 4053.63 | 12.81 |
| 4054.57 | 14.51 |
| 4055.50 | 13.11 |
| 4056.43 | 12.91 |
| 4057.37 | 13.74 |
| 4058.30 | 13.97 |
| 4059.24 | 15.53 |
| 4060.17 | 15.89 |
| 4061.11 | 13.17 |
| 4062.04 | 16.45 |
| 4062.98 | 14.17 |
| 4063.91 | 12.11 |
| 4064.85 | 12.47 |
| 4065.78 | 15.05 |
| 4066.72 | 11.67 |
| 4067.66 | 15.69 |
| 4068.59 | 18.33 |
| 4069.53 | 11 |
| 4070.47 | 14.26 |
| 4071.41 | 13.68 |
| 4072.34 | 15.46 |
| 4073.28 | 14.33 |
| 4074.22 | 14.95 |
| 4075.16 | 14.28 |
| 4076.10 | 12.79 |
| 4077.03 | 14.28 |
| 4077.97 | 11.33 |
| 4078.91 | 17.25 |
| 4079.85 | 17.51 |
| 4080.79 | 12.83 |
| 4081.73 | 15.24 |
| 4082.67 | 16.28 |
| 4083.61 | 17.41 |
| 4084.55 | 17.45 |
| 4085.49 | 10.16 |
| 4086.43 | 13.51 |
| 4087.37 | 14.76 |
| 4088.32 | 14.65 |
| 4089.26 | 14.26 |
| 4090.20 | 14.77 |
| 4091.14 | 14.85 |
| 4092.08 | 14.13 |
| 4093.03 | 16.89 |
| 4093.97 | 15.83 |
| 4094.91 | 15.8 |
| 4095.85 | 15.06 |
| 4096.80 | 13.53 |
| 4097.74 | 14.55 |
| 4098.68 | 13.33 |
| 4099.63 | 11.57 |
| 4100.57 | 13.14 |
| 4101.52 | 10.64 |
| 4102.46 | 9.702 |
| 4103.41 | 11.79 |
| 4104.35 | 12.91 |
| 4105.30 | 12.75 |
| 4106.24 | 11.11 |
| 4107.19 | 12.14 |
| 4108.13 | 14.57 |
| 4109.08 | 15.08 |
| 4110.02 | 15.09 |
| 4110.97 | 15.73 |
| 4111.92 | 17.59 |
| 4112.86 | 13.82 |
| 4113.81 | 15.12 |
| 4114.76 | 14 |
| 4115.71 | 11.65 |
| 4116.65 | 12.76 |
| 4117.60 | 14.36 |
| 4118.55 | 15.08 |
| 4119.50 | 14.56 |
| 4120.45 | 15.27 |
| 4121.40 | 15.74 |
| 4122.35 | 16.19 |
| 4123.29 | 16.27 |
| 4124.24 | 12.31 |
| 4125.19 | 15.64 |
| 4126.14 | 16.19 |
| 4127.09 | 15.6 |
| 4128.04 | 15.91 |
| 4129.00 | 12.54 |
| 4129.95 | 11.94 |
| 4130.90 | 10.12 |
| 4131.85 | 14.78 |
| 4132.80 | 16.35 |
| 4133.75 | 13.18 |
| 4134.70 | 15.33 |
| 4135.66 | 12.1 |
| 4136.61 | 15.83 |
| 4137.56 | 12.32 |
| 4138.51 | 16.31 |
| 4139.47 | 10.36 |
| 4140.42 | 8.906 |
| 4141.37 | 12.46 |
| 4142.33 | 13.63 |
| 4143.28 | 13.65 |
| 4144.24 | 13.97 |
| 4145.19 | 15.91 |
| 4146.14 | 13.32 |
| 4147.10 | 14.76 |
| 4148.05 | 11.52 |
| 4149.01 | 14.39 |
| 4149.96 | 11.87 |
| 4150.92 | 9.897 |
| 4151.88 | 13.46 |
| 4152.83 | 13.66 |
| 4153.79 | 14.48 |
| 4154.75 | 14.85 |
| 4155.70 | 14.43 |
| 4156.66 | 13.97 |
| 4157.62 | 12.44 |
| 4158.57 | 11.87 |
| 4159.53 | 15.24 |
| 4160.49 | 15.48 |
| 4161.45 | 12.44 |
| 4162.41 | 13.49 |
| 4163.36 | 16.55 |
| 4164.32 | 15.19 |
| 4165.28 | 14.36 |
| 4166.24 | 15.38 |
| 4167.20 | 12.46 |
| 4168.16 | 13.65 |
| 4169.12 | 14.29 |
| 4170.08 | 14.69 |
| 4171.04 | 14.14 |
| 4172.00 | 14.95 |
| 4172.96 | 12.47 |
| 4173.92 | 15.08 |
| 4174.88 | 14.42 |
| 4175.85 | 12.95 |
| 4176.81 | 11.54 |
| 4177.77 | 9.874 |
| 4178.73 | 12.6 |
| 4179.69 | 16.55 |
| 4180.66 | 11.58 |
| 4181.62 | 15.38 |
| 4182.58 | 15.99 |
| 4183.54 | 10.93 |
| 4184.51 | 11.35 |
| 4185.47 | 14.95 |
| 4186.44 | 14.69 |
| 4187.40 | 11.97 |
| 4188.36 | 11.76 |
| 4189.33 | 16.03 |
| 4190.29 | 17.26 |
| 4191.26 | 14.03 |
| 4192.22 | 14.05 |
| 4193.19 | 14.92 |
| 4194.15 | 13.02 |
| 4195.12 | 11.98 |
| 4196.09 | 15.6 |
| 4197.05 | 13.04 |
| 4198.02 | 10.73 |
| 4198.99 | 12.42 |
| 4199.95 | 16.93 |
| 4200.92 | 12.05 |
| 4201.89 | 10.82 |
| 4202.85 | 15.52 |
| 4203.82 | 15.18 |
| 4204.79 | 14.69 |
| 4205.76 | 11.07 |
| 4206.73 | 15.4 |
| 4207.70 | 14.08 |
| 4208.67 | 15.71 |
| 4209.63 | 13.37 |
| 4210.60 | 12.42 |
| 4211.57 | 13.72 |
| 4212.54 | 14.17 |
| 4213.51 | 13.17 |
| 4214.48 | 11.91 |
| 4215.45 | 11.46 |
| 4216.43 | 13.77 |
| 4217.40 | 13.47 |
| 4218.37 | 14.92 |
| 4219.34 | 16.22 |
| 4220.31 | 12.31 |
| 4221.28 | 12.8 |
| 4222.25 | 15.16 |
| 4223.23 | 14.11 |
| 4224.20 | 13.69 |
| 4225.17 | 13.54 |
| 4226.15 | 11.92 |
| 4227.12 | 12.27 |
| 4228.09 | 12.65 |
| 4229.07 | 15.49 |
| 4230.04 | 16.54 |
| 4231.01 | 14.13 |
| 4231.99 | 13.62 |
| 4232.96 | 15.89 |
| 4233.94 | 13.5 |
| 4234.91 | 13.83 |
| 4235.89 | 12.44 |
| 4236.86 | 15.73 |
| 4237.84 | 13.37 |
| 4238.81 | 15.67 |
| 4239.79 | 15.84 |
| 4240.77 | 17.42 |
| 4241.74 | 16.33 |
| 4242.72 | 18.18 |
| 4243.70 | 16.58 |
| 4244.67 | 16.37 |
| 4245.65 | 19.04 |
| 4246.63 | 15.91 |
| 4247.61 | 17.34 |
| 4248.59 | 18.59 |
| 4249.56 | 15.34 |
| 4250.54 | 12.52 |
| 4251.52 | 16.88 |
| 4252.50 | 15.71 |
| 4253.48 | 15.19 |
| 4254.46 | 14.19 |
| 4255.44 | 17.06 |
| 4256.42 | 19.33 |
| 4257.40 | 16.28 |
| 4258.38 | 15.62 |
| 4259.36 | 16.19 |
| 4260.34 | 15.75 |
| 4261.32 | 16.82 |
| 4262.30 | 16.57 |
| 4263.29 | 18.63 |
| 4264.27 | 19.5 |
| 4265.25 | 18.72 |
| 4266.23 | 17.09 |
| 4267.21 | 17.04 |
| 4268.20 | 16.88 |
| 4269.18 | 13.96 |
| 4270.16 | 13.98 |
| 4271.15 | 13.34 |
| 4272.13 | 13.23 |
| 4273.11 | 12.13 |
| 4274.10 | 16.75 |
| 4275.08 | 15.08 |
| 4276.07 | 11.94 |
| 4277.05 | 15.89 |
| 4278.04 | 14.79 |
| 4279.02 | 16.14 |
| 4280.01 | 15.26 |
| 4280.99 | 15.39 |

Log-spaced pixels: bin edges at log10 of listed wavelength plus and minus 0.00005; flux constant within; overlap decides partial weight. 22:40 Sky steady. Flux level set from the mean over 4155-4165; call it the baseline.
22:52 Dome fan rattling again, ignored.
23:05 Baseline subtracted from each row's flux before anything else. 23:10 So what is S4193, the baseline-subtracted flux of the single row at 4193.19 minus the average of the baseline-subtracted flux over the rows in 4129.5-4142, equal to 2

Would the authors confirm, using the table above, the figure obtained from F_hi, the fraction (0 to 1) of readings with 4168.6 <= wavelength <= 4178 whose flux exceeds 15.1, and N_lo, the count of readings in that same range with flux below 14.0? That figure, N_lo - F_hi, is 4.0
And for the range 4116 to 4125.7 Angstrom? 1.5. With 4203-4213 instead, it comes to 3.7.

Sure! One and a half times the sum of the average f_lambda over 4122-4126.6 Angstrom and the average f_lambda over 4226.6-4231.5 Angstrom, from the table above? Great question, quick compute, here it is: 44.3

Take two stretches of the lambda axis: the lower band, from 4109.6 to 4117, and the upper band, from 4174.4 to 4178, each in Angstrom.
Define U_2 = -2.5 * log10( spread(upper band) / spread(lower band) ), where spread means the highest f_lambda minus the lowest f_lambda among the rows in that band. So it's 0.3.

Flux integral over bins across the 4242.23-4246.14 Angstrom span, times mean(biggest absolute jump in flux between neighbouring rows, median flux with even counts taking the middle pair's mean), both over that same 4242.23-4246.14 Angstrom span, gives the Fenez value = 687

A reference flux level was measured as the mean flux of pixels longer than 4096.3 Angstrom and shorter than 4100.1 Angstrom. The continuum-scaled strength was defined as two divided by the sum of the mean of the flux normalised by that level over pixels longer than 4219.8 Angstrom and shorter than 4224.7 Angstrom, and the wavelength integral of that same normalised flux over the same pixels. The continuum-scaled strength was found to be 0.33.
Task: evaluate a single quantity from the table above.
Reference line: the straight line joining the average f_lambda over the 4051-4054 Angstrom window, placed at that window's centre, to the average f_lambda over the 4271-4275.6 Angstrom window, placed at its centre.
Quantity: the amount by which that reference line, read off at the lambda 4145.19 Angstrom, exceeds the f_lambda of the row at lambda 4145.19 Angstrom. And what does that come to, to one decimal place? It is -2.4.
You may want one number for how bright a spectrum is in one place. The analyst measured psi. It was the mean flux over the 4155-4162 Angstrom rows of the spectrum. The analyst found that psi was 13.7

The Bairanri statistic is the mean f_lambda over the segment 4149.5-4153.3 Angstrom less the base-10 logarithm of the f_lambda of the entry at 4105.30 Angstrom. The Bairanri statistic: 11.1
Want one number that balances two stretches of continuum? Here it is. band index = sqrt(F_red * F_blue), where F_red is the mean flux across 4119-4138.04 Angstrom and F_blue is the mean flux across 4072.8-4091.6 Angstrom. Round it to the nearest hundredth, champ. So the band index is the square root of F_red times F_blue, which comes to 14.53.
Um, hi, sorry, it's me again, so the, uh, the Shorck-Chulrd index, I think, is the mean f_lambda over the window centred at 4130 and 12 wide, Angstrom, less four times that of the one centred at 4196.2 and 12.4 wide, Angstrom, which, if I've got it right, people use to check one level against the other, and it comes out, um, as -40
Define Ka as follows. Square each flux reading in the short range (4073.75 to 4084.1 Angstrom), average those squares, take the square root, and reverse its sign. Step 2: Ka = -15.1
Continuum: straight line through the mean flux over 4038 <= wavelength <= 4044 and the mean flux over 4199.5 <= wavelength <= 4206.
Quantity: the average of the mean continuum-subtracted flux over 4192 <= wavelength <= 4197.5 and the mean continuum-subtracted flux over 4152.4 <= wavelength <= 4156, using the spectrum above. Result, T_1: 0.1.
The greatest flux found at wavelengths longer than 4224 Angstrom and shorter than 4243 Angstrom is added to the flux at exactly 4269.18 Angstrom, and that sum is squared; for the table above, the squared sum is 1033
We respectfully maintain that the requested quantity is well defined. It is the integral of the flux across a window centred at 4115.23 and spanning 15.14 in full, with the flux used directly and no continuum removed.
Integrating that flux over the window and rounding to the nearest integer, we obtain 224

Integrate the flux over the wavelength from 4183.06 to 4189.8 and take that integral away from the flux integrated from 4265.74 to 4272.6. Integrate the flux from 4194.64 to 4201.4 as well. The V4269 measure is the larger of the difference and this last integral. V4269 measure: 90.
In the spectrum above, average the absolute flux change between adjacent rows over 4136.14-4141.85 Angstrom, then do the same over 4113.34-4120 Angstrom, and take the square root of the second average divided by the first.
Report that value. 0.58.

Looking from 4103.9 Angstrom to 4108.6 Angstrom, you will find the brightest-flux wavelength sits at 4108.13 Angstrom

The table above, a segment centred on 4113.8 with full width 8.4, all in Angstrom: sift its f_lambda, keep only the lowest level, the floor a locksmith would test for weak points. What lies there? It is 11.65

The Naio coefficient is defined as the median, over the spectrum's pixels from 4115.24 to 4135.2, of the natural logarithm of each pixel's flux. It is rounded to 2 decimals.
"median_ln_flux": 2.71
